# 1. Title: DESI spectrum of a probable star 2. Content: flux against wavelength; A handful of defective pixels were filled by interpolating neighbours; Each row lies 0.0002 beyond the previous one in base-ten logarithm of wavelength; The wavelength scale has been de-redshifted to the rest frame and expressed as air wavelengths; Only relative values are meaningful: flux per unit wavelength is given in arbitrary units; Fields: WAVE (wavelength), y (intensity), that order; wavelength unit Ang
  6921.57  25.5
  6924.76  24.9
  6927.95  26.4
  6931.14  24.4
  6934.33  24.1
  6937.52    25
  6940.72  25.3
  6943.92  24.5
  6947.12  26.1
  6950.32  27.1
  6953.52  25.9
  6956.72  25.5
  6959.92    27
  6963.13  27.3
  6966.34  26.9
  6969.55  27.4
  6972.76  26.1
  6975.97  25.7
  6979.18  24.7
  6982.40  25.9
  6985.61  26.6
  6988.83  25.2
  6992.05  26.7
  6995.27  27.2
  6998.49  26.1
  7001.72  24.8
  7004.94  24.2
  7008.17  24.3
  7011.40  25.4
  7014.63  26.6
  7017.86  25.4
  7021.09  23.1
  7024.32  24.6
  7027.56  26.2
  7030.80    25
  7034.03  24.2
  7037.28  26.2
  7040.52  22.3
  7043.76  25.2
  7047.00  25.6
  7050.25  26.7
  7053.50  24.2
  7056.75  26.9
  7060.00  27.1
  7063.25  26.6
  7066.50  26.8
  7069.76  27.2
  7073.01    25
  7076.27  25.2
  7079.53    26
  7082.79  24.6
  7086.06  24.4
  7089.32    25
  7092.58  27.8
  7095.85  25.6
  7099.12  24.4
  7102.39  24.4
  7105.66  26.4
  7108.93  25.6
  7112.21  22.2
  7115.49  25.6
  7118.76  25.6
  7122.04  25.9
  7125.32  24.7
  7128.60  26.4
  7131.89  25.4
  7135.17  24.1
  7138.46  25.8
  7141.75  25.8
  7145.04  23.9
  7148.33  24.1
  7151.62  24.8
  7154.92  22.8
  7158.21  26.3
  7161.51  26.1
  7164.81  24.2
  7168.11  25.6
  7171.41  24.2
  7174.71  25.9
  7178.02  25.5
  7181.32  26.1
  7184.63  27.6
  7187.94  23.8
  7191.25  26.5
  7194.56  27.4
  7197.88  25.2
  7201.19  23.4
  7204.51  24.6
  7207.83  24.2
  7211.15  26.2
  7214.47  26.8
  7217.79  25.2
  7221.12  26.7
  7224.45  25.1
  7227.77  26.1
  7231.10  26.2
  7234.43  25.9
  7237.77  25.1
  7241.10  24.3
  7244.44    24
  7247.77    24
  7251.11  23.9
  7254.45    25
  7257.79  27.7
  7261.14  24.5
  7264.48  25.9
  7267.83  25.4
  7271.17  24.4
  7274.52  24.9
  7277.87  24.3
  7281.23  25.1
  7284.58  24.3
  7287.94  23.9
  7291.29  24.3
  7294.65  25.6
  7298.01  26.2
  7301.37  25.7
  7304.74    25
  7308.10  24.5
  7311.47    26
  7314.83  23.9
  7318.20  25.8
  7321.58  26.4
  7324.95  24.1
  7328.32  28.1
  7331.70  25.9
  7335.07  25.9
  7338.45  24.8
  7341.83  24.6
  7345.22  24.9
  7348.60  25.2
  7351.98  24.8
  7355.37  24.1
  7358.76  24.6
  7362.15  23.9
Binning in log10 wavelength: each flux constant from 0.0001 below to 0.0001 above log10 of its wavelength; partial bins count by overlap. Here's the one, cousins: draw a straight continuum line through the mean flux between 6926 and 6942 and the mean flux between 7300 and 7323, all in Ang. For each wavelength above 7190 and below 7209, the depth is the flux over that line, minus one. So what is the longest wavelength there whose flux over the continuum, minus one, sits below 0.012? 7207.83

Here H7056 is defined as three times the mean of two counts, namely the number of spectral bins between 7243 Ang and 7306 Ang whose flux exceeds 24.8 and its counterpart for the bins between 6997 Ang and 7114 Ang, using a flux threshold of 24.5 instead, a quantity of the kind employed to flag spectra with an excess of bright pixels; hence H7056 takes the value 54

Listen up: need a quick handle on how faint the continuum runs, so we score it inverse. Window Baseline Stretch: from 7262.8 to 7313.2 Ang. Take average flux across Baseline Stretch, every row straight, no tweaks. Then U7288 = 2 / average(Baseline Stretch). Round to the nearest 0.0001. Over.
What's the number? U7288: 0.0799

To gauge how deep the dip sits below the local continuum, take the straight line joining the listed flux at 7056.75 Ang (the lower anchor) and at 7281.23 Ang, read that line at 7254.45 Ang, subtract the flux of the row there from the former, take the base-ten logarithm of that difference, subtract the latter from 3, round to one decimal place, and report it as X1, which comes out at 3.5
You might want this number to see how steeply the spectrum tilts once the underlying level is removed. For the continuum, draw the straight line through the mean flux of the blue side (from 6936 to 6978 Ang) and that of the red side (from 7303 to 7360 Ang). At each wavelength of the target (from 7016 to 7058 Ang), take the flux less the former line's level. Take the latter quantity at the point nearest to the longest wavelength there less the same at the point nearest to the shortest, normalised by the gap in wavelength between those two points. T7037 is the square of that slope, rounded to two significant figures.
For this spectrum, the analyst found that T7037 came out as 0.0017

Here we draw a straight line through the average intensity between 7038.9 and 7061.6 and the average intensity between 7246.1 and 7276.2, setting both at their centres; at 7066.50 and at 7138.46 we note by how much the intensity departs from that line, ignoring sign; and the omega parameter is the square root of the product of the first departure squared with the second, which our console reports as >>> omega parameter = 1.0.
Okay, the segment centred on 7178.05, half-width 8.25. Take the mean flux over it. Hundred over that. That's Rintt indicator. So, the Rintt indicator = 3.87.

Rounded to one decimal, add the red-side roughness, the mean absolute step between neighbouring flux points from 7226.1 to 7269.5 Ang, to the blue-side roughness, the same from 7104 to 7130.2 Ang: 2.5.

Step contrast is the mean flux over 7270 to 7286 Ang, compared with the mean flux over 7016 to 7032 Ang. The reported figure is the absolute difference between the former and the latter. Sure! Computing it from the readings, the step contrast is 0.3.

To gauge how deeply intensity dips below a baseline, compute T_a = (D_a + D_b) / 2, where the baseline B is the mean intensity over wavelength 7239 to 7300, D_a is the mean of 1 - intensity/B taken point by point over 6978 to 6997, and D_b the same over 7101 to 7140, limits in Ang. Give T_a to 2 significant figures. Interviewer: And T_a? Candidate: -0.030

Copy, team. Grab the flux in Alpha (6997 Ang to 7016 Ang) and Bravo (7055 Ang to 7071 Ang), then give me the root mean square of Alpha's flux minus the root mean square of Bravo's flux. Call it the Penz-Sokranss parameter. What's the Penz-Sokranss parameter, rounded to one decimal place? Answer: -1.7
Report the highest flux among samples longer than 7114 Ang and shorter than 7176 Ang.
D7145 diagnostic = 26.4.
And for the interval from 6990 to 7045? 27.2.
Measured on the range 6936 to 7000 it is 27.4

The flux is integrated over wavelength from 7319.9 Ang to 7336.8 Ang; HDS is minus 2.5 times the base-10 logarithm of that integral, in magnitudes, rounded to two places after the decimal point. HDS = -6.61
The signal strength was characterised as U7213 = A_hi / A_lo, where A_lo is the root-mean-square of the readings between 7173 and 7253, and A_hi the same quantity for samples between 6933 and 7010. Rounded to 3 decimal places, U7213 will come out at 1.016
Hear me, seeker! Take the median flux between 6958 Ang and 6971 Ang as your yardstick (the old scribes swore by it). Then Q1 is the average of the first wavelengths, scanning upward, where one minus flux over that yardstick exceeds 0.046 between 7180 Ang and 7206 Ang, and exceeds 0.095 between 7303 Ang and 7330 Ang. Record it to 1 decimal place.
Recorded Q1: 7248.0 Ang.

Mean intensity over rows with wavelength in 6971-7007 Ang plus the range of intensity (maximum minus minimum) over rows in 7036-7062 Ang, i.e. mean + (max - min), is 30.5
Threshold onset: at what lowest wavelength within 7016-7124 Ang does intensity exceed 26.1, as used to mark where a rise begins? 7027.56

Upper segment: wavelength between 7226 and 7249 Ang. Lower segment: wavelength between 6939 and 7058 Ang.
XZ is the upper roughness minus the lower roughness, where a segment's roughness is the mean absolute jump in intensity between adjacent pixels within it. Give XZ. -0.9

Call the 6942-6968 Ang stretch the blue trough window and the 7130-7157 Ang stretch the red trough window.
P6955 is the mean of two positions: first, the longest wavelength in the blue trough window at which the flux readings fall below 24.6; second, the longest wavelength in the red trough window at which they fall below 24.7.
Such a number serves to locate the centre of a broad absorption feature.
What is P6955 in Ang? 7049.4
